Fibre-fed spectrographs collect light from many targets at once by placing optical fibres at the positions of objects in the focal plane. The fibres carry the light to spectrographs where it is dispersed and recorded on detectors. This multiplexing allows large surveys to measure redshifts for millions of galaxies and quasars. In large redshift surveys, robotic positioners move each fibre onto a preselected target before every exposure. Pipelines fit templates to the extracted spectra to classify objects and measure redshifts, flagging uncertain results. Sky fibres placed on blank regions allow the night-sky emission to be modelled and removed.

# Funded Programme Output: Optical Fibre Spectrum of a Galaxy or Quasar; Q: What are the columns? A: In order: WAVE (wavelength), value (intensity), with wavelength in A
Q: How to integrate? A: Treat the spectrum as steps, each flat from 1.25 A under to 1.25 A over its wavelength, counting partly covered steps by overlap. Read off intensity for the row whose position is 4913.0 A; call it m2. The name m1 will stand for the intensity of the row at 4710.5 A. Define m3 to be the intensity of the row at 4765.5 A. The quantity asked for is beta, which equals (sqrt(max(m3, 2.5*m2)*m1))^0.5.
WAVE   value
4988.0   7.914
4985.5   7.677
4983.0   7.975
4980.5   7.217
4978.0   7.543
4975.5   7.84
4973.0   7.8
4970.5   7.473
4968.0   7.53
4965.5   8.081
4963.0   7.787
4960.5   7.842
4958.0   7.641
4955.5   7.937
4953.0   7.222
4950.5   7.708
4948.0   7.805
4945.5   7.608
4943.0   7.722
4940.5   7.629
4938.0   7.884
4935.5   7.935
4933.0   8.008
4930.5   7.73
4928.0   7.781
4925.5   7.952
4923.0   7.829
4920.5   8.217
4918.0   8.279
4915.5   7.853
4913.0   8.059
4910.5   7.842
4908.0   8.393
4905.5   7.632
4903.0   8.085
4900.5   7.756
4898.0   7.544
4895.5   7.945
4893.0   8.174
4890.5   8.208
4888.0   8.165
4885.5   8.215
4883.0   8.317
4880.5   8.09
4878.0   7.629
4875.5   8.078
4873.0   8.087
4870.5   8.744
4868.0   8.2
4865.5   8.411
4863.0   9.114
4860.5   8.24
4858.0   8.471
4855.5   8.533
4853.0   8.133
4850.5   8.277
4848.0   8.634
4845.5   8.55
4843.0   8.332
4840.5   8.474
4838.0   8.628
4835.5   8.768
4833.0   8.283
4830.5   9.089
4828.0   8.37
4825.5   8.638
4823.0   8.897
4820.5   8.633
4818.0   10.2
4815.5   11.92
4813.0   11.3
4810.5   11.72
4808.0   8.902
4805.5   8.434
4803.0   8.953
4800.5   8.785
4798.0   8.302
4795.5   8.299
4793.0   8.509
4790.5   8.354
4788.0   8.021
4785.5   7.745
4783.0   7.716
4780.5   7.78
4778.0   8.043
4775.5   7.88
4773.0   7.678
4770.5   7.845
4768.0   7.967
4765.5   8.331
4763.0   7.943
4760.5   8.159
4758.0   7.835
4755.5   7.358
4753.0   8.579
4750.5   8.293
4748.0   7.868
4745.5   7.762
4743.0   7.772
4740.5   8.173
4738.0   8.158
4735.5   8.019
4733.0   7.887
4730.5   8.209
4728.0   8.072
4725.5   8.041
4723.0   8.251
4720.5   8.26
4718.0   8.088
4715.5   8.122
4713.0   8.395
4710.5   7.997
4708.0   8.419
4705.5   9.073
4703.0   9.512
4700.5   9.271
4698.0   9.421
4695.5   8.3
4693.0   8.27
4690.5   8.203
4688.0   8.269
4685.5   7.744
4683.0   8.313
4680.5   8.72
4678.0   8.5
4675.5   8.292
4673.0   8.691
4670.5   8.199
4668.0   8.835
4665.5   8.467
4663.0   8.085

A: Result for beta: 3.56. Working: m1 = 7.997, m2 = 8.059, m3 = 8.331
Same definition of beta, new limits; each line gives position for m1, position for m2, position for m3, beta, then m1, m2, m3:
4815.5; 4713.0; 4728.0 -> 3.98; 11.92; 8.395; 8.072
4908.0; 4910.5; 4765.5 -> 3.58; 8.393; 7.842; 8.331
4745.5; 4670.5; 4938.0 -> 3.55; 7.762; 8.199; 7.884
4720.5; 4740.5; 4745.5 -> 3.60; 8.26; 8.173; 7.762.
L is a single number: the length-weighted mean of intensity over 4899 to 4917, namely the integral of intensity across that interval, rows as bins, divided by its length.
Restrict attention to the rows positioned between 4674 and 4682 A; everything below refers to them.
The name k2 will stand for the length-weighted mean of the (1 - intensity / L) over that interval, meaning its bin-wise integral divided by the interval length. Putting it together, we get -0.070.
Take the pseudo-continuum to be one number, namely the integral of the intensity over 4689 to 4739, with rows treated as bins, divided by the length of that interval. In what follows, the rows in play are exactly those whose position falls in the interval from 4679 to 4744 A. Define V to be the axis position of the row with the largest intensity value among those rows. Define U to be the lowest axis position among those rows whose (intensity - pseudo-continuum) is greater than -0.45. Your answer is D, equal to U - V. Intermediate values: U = 4680.5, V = 4703.0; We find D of -22.5 A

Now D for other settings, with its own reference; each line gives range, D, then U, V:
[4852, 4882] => -10.0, 4853.0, 4863.0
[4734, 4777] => -17.5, 4735.5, 4753.0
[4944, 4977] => 0.0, 4965.5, 4965.5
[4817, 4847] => 0.0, 4818.0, 4818.0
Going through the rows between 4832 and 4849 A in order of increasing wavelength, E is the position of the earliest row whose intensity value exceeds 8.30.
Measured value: 4835.5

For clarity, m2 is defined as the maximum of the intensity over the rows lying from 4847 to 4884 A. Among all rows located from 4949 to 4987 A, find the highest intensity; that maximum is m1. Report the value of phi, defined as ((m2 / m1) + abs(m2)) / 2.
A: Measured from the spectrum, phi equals 5.1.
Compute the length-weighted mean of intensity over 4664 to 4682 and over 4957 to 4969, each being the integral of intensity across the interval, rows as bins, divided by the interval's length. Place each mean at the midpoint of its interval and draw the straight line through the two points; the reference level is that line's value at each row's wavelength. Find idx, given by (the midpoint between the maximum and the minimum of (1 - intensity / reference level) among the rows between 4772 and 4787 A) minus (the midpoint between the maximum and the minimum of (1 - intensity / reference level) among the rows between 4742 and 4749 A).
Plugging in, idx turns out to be -0.01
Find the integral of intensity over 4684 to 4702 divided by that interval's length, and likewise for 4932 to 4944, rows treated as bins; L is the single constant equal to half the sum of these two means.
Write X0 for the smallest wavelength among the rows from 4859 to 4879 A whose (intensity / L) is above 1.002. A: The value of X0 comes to 4860.5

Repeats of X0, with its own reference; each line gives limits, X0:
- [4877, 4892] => 4883.0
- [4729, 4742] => 4730.5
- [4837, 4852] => 4838.0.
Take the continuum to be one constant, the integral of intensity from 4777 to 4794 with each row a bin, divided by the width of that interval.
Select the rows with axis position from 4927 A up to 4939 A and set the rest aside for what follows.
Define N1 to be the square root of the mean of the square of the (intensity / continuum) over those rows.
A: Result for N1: 0.98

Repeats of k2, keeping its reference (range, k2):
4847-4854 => -0.050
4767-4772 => 0.007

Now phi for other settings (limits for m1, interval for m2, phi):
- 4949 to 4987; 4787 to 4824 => 6.7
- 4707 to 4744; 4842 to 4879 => 5.1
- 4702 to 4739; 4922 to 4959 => 4.4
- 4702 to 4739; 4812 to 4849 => 6.6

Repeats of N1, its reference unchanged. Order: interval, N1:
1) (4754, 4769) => 0.99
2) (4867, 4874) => 1.04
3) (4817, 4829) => 1.12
